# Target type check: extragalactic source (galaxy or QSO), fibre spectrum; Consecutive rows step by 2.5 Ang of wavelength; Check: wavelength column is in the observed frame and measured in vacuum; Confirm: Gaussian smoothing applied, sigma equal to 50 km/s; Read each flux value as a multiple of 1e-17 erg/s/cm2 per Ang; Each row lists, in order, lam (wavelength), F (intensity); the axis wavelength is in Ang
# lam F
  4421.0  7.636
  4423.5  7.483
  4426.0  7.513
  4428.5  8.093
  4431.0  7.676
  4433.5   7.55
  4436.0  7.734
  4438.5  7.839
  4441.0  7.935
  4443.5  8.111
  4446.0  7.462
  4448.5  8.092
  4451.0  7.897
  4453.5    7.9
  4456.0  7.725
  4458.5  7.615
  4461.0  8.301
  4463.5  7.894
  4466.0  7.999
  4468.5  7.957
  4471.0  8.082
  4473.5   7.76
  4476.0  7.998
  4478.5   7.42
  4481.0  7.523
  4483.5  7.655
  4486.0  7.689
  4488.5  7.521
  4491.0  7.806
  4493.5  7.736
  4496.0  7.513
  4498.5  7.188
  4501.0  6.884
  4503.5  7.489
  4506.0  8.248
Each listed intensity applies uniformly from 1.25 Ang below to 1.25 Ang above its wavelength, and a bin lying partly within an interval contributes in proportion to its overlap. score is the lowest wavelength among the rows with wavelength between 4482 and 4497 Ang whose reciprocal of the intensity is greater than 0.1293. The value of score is 4483.5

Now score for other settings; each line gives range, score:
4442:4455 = 4446.0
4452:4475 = 4456.0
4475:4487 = 4478.5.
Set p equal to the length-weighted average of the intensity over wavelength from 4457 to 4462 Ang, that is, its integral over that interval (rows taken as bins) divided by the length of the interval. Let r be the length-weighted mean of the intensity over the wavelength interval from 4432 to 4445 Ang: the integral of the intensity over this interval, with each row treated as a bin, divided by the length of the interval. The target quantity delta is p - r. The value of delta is 0.1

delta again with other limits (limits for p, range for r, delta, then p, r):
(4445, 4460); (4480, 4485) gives 0.2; 7.80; 7.60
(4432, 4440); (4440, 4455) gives -0.2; 7.71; 7.90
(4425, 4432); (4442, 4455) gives -0.1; 7.77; 7.89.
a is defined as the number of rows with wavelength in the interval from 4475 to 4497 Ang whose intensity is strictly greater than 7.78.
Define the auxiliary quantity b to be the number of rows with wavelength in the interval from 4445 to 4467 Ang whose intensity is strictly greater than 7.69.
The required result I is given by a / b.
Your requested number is 0.3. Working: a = 2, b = 7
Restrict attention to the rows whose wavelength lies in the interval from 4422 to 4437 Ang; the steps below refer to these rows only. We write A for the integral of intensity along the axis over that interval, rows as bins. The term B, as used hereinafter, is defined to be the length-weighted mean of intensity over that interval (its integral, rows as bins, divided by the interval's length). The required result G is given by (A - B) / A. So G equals 0.93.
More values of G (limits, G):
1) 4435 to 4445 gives 0.90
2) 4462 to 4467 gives 0.80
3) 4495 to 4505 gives 0.90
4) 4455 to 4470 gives 0.93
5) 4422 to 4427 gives 0.80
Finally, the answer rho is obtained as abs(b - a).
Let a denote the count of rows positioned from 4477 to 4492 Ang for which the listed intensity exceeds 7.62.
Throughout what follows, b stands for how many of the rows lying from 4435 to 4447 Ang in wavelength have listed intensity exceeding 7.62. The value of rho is 1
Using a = 3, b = 4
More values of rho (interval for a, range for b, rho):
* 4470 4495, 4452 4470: 1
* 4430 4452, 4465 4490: 0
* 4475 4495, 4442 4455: 1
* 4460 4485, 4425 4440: 4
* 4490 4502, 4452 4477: 7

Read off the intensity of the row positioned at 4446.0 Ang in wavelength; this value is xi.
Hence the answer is 7.462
